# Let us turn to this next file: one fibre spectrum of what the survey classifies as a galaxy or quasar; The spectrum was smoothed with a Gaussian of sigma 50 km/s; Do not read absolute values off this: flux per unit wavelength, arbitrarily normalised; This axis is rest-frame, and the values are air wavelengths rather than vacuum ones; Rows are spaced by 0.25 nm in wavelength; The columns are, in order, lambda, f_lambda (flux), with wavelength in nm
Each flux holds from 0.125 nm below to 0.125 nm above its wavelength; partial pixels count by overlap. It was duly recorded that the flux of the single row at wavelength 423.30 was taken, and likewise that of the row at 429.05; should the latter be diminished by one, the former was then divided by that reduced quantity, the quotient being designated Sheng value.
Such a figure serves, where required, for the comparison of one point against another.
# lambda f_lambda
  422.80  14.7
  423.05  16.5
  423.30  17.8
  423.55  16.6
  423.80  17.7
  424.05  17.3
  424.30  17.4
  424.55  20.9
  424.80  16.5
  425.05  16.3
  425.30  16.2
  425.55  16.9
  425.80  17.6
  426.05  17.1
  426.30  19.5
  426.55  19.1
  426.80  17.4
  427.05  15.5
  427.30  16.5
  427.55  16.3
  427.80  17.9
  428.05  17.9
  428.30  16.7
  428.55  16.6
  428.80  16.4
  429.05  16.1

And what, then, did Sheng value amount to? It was 1.18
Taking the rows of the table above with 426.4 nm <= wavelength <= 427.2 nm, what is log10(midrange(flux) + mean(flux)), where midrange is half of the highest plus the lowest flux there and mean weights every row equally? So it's 1.54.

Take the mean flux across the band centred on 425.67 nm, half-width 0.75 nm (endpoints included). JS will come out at 17.3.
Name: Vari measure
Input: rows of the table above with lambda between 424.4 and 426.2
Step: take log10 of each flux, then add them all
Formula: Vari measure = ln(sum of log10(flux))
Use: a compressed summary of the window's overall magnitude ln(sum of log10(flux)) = 2.2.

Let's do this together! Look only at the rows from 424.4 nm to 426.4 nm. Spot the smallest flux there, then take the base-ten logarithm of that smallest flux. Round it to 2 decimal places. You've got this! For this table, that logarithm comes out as 1.21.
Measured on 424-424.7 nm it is 1.24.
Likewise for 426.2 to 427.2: 1.19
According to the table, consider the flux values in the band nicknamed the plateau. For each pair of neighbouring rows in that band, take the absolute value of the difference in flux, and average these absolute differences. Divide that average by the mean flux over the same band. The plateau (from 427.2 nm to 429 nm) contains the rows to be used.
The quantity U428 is 0.033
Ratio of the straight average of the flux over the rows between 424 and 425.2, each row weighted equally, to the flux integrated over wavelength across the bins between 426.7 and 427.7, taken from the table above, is 1.08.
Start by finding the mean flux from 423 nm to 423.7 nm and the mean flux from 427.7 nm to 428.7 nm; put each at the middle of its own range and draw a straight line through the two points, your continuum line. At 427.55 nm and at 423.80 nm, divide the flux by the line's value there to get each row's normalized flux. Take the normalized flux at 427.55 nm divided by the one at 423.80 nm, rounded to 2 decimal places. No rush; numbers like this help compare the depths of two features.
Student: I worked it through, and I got 0.91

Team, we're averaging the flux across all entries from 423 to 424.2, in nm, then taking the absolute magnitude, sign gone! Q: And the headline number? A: 17.2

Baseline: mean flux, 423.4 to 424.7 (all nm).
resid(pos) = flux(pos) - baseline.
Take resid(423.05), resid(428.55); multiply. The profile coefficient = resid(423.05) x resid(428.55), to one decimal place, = 2.0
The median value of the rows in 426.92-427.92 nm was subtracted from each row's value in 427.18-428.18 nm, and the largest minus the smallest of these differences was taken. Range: 1.6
